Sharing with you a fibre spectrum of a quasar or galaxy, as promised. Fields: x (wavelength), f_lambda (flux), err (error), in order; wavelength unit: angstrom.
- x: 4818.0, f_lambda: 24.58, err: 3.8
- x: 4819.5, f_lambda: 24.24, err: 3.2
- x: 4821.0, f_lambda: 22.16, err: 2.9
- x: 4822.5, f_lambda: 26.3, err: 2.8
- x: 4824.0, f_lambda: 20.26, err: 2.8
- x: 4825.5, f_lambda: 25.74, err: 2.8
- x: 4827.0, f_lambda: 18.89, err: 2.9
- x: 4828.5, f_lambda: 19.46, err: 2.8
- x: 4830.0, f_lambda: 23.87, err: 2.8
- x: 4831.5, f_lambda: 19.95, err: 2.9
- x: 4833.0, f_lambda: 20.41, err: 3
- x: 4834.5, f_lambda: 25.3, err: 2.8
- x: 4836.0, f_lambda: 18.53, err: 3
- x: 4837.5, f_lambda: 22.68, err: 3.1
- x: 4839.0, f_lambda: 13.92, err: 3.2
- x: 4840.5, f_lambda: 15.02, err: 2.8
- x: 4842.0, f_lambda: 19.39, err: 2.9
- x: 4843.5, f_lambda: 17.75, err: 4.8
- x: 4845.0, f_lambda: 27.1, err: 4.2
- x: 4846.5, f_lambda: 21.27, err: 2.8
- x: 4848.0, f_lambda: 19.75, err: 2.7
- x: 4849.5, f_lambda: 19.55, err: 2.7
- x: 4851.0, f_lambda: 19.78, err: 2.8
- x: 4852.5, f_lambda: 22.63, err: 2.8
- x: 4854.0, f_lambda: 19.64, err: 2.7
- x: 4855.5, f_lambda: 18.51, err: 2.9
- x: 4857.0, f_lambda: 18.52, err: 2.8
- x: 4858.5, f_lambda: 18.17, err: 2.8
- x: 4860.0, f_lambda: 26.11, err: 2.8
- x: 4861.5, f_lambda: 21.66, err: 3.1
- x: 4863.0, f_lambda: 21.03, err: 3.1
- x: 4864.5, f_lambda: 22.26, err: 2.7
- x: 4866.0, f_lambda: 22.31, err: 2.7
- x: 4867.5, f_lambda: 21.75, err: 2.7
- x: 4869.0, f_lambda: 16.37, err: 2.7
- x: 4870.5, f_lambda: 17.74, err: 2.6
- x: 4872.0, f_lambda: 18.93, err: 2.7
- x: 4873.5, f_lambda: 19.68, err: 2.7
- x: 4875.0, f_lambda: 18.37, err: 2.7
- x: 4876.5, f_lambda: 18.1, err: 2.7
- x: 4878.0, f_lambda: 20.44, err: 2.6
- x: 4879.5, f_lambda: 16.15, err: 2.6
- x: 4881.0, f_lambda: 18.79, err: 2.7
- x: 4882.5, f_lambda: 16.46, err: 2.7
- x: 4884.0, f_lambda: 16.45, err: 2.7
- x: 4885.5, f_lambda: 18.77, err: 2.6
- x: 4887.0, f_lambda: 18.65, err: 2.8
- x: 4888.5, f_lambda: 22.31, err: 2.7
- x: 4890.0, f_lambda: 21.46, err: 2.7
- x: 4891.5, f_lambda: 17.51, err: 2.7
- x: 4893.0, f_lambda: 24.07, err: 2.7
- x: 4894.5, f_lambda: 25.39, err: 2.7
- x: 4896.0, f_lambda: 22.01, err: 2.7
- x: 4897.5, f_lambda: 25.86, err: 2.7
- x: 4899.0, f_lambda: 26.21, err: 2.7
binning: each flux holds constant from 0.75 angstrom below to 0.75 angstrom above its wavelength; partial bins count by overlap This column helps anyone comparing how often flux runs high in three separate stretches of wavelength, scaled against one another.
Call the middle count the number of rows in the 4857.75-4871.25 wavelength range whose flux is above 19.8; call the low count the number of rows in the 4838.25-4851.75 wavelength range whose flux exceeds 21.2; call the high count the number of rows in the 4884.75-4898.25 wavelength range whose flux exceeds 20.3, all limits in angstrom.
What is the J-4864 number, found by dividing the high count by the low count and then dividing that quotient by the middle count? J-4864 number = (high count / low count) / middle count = 0.50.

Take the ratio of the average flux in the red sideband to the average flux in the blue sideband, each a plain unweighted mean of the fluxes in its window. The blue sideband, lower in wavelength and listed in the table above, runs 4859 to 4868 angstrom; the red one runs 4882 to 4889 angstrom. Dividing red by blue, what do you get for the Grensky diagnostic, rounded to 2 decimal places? 0.82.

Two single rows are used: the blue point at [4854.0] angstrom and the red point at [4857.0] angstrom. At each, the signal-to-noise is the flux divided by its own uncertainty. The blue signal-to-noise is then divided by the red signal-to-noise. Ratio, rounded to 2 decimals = 1.10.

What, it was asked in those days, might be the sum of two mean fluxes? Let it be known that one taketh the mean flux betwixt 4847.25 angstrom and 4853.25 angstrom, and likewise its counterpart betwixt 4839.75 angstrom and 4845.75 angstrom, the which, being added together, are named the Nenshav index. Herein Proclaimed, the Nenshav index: 40.2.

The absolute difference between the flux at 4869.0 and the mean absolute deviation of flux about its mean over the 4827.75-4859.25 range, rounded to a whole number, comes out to 14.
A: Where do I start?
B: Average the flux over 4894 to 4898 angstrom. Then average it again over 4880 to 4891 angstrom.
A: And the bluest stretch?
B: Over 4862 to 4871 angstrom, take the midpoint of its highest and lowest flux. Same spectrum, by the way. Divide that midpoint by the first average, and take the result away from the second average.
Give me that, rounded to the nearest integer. 18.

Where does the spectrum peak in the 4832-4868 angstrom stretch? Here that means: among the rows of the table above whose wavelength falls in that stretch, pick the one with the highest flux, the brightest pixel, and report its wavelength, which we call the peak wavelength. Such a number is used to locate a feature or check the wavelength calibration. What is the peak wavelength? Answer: 4845.0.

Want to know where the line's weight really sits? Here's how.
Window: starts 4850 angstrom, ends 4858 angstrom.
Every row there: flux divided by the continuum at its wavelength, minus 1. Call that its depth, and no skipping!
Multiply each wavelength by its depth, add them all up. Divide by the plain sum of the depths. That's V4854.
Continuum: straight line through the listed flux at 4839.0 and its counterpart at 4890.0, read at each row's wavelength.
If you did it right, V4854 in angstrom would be 4853.2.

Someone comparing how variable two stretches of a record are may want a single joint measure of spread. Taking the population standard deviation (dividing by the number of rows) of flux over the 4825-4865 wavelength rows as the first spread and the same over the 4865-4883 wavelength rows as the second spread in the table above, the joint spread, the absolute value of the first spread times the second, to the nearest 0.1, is 6.0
